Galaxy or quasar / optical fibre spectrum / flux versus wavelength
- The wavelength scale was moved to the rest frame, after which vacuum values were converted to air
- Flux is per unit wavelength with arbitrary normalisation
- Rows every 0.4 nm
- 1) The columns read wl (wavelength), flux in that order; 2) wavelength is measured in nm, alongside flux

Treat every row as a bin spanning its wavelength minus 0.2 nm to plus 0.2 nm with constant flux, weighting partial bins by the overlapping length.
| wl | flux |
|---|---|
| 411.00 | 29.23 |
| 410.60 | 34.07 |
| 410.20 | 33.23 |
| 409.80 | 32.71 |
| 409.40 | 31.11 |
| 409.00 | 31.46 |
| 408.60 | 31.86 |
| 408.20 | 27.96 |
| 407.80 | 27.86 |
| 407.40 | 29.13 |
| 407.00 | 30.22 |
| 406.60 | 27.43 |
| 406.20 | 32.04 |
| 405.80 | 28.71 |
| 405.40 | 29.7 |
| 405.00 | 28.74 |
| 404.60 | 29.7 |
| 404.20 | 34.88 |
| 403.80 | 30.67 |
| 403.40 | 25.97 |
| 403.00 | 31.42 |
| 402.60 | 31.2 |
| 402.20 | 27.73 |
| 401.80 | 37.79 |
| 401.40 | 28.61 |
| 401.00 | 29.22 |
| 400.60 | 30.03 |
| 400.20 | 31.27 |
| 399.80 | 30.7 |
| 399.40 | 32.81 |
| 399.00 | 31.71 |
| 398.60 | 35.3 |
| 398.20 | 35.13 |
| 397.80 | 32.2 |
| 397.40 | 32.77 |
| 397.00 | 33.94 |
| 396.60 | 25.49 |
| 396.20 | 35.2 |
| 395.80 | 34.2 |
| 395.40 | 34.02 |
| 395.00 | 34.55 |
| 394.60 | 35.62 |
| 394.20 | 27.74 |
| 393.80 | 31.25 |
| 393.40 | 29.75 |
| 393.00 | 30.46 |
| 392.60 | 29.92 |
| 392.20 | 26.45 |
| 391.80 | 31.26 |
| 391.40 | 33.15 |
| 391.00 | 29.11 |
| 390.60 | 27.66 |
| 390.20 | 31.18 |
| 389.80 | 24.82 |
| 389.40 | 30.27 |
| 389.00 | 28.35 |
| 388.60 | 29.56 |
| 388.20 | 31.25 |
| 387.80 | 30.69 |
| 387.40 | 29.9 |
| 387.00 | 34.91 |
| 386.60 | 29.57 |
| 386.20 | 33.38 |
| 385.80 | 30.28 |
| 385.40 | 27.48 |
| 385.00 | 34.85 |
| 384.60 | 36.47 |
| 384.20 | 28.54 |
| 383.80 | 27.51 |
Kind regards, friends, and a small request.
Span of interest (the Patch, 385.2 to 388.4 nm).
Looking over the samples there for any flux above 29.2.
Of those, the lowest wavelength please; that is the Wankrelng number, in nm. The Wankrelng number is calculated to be 385.80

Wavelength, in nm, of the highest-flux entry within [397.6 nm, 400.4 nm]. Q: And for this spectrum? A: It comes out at 398.60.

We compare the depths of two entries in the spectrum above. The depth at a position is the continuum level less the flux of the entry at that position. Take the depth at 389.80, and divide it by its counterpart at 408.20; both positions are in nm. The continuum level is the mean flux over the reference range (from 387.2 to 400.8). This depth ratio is 2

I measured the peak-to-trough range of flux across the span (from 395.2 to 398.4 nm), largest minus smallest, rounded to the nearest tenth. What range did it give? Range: 9.7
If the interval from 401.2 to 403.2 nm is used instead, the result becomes 10.1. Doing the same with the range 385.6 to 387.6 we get 5.3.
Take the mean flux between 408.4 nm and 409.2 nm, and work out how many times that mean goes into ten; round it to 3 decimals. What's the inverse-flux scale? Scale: 0.316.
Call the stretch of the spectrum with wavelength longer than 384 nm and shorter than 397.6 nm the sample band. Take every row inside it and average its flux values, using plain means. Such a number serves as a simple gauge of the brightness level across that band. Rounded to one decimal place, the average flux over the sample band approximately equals 31.0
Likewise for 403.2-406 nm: 29.8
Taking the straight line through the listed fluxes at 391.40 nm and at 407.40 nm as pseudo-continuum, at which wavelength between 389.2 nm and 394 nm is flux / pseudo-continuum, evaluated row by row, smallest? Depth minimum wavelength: 389.80 nm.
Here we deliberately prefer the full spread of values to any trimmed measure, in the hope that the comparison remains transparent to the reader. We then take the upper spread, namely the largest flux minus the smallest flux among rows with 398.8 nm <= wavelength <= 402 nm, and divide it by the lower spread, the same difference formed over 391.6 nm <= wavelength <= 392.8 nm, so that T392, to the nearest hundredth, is 1.91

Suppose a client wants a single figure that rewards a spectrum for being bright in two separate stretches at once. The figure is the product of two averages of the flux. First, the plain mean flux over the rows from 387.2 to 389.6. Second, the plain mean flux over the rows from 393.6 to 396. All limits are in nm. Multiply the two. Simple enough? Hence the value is 987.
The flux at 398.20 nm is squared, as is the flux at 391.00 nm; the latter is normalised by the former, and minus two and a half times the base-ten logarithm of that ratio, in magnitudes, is 0.41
